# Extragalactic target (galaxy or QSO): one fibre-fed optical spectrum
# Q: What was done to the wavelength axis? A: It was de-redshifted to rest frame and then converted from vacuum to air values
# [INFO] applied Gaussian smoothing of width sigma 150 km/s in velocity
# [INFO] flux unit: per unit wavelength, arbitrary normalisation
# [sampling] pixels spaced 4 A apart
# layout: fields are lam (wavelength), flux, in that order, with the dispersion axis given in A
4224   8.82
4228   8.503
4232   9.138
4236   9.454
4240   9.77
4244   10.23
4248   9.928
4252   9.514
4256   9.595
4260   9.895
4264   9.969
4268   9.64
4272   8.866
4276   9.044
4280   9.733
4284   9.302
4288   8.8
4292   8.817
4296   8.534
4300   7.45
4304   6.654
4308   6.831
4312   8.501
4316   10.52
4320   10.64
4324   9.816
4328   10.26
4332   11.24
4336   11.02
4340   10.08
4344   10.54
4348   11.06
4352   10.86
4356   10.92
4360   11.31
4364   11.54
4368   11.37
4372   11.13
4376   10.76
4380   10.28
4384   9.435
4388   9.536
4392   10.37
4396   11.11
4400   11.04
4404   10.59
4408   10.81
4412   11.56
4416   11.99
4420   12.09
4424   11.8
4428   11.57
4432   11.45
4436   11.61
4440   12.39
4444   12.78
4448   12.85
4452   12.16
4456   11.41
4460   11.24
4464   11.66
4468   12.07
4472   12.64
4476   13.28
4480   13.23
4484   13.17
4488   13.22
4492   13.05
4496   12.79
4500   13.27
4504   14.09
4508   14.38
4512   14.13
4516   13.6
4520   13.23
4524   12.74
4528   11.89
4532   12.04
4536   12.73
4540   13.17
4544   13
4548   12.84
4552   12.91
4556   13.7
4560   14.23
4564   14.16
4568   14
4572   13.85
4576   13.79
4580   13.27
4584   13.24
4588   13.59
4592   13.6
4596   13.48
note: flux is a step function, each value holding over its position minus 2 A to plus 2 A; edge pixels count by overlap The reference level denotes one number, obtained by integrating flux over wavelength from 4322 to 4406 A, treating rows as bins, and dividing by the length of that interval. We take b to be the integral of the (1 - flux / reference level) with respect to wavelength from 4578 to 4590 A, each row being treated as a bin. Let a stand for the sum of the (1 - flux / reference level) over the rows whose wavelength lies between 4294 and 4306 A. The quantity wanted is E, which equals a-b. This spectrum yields 3.9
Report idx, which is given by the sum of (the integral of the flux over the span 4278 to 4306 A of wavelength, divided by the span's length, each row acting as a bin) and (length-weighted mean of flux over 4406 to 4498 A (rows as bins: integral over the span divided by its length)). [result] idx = 20.7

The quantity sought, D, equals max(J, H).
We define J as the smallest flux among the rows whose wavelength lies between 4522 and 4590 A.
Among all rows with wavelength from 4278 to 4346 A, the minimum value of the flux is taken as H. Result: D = 11.9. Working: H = 6.654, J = 11.89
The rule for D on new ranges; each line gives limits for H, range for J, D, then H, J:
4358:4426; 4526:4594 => 11.9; 9.435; 11.89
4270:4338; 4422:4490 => 11.2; 6.654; 11.24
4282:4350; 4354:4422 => 9.4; 6.654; 9.435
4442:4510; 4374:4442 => 11.2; 11.24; 9.435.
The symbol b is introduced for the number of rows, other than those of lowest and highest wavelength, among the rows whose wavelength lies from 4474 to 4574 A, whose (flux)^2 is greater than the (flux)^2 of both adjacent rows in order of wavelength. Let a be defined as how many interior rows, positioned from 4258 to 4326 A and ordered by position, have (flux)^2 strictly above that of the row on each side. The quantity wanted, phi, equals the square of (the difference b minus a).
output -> 0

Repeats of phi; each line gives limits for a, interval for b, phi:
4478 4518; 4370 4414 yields 1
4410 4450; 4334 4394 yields 1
